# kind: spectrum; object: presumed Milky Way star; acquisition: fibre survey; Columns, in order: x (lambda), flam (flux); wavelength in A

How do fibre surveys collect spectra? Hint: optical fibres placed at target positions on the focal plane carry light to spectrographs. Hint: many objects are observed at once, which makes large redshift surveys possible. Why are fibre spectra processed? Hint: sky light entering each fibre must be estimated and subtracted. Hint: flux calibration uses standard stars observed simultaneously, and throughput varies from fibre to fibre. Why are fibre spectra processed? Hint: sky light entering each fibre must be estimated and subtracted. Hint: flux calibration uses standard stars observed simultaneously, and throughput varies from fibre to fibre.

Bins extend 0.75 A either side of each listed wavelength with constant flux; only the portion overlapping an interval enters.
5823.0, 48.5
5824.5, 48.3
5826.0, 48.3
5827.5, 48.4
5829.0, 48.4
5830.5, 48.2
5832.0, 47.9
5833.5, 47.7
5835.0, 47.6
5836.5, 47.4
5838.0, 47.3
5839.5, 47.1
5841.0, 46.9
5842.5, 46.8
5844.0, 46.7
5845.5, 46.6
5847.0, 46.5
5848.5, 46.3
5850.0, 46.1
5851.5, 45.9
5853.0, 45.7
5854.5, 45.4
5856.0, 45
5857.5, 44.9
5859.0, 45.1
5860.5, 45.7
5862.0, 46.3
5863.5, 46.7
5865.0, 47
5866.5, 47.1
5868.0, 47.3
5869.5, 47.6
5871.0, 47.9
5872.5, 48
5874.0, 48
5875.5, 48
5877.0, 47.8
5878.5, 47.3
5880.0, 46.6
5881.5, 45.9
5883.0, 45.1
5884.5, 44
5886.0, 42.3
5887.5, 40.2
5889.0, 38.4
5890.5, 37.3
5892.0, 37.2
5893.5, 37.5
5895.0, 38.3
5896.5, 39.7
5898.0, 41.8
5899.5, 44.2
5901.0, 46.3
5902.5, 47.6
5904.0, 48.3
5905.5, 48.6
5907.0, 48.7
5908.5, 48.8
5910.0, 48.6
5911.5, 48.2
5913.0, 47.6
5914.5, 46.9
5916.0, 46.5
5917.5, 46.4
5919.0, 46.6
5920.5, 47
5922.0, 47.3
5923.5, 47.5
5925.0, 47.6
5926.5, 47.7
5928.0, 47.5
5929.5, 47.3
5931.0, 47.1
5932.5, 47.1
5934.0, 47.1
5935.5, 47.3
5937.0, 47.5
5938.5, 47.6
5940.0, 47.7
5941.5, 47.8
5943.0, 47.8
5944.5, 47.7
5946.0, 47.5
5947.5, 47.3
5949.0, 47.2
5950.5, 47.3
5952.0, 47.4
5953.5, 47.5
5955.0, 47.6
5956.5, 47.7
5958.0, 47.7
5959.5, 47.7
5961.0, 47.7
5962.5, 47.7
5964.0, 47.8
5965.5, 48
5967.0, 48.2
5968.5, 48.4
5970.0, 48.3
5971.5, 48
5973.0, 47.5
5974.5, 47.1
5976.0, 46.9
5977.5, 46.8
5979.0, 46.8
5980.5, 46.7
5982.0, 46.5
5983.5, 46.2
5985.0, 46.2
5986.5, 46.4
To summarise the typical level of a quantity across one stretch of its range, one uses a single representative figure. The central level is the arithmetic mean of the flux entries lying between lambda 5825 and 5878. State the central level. 47.0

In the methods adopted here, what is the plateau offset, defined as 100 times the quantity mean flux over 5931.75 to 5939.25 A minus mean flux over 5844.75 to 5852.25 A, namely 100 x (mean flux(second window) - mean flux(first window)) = 104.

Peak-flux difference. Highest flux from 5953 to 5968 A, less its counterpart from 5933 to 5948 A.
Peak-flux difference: 0.40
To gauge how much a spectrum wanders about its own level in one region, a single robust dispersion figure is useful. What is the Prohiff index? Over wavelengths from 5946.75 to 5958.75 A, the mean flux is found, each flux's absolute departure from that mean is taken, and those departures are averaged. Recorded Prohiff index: 0.16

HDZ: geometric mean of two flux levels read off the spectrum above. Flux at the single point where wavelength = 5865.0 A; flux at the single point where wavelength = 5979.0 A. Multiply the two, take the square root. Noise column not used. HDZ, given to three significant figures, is 46.9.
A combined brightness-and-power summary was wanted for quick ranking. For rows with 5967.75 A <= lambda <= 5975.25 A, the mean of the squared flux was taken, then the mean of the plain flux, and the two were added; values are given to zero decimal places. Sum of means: 2339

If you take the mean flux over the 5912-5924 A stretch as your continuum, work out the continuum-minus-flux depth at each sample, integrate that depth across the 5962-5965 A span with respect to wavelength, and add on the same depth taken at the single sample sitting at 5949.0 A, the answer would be -2.6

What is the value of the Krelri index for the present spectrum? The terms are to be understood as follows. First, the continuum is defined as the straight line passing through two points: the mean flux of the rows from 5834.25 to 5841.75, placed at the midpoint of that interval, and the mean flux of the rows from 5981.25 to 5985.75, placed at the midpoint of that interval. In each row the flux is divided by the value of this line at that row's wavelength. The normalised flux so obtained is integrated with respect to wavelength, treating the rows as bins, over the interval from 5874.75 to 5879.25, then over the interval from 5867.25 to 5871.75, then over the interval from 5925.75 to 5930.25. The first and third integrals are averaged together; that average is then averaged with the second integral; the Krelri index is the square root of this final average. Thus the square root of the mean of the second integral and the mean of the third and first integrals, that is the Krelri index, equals 2.14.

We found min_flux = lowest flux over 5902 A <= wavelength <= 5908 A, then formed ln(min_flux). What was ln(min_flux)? 3.863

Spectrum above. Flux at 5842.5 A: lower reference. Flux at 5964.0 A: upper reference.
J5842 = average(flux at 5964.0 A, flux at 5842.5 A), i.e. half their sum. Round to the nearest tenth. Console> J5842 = 47.3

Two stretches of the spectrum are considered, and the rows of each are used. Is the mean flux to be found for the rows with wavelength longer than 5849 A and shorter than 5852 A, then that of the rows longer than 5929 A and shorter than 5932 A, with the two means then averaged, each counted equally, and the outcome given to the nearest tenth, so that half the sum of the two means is 46.6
